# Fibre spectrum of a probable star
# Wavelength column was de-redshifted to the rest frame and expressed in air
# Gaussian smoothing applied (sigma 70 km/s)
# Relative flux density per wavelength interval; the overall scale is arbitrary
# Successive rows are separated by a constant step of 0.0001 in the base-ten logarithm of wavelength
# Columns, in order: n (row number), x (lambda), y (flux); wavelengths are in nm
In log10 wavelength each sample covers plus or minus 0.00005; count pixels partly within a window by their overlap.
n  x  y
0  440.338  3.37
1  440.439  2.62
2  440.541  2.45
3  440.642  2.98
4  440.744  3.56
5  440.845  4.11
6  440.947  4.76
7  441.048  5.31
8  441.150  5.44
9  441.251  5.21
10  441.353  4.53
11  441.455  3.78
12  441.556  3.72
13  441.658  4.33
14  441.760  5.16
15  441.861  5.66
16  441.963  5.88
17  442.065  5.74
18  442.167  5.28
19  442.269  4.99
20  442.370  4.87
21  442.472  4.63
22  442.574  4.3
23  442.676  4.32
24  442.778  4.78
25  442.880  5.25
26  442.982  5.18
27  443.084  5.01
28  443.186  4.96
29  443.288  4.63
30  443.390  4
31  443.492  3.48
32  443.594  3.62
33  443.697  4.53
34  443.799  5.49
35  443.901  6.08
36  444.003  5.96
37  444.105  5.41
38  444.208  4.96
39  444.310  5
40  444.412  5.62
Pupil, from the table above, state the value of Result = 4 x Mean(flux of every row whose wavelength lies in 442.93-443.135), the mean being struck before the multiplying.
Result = 20.4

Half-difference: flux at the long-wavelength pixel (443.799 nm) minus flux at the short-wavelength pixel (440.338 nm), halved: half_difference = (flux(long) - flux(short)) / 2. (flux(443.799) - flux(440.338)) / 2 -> 1.1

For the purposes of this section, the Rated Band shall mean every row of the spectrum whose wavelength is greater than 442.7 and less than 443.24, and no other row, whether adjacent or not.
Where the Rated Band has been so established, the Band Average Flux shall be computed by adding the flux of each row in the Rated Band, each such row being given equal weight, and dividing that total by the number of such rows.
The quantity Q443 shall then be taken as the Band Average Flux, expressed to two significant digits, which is 5.0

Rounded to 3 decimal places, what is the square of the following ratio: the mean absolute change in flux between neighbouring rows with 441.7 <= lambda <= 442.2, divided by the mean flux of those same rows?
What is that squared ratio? 0.004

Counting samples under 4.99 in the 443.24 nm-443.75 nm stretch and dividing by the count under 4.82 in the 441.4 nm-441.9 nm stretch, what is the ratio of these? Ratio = 1.7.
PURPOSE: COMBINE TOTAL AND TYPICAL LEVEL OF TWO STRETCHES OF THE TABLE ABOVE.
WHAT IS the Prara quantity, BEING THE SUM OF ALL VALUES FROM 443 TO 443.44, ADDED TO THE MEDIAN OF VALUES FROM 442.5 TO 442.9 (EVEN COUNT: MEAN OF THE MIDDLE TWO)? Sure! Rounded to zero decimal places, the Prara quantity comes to 23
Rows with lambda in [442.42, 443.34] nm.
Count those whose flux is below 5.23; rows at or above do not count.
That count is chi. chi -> 8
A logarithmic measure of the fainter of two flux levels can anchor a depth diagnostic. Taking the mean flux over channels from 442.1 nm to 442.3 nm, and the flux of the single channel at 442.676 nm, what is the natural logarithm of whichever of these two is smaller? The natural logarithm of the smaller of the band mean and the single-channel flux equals 1.46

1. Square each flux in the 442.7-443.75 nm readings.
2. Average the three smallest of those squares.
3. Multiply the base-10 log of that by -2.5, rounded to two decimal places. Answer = -2.84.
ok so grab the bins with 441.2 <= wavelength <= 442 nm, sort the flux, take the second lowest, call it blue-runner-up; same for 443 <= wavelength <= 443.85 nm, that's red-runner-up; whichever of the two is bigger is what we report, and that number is 3.8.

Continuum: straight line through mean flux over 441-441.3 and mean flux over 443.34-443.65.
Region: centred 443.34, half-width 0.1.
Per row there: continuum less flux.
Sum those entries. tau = -1.0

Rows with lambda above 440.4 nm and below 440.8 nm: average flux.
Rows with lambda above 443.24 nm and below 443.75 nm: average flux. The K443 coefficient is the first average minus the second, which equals -1.1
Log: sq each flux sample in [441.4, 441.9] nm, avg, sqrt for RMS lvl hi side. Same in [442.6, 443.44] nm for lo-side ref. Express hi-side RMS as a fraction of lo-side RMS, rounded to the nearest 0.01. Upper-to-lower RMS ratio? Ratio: 0.96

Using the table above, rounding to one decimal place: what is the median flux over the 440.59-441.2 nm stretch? 4.4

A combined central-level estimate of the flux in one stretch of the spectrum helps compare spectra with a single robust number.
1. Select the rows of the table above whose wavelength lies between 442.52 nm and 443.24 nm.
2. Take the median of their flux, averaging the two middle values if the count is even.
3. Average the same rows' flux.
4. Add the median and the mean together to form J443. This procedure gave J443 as 9.8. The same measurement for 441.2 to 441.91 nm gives 9.2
